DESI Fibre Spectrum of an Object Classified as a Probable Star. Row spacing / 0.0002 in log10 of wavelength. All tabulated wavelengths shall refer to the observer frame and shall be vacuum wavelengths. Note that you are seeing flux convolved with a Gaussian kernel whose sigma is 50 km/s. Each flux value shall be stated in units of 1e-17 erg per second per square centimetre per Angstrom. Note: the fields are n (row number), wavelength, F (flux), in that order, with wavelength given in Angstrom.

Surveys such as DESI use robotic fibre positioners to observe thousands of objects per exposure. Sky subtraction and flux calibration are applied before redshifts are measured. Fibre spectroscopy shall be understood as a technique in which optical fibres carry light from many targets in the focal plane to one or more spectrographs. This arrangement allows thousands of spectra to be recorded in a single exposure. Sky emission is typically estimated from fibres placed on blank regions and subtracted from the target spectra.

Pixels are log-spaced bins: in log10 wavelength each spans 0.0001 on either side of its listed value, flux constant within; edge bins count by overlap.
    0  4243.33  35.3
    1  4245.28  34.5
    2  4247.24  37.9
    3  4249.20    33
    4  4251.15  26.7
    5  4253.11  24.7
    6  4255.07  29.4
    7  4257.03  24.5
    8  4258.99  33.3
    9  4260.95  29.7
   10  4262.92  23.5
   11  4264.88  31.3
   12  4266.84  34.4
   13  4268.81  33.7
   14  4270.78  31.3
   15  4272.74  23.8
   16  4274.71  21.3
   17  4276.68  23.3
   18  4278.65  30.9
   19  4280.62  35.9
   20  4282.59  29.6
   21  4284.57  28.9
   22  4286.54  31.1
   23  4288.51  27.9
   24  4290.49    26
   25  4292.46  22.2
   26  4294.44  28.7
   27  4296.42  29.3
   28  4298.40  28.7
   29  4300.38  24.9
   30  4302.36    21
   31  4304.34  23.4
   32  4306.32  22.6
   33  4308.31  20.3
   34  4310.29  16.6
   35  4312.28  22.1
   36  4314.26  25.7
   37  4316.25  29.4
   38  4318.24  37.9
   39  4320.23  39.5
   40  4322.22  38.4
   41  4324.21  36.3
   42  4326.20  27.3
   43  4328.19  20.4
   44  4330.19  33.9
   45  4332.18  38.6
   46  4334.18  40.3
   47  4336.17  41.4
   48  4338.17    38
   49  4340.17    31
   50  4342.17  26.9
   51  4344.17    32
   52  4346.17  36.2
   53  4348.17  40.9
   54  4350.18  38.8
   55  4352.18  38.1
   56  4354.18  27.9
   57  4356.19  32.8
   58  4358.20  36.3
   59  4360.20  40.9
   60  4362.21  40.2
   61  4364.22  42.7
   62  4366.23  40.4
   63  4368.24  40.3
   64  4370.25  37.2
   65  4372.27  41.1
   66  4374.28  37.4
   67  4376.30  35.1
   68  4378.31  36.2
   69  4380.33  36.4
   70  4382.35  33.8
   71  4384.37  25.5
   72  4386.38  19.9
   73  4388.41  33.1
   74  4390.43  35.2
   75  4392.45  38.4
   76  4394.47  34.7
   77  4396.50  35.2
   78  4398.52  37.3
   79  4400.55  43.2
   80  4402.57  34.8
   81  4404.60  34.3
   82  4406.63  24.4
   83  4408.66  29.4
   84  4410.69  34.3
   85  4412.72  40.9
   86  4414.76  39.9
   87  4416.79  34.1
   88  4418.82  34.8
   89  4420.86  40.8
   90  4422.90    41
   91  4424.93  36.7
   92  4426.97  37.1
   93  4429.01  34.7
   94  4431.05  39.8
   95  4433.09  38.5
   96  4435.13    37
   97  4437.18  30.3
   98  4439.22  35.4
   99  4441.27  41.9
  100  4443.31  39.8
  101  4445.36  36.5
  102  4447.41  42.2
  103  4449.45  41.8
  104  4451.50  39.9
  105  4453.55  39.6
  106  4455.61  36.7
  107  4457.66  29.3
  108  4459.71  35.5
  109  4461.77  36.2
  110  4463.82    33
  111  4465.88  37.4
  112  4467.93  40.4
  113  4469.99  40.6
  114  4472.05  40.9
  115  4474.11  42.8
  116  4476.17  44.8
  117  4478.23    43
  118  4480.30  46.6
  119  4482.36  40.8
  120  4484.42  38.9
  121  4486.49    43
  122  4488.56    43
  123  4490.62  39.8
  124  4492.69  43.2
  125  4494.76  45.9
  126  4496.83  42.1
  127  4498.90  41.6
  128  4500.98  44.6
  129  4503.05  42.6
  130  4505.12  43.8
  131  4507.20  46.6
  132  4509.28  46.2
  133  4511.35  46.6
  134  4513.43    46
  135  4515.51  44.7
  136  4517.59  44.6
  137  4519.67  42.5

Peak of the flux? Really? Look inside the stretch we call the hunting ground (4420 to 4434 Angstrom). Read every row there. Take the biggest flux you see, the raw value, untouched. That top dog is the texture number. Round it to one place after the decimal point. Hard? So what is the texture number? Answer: 41.0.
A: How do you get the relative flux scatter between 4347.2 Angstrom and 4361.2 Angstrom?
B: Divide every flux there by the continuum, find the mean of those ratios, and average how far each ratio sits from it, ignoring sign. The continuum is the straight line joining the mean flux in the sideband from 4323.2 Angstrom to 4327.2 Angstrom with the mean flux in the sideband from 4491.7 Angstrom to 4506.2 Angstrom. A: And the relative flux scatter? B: 0.110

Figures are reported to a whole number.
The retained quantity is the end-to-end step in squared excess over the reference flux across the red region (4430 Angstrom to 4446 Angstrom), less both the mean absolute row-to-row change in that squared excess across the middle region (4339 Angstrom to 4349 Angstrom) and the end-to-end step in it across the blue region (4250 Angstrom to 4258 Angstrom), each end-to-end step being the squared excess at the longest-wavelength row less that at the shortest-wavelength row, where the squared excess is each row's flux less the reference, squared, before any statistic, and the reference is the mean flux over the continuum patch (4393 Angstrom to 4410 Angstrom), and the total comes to -97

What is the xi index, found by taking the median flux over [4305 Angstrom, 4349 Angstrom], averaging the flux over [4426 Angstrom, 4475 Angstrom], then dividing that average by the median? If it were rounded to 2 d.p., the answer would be 1.15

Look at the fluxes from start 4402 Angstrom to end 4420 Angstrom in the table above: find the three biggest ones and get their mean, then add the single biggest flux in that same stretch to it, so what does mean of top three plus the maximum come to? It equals 79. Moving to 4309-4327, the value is 78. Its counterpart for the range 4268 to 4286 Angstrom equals 70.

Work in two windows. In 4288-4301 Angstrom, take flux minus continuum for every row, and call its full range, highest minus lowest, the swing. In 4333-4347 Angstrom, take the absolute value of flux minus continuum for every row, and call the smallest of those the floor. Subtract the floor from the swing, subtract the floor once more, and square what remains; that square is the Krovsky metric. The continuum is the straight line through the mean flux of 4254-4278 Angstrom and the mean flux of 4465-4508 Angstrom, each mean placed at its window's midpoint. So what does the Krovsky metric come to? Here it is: 17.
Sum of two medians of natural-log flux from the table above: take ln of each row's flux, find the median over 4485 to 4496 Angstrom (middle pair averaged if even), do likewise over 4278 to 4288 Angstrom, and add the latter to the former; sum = 7.19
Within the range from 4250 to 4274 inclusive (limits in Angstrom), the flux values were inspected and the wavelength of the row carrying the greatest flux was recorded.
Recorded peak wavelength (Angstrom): 4266.84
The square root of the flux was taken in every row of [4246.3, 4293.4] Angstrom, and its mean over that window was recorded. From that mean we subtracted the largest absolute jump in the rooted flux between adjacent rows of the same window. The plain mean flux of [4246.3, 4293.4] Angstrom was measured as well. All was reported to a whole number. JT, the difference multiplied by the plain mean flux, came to 131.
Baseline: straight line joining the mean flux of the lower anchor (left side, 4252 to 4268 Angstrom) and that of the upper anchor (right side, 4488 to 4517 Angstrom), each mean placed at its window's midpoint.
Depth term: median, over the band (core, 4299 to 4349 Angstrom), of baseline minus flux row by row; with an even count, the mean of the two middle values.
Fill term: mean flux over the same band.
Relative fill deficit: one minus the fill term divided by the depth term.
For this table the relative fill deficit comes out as -10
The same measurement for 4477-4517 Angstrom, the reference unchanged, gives -220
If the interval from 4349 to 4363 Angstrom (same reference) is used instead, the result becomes 12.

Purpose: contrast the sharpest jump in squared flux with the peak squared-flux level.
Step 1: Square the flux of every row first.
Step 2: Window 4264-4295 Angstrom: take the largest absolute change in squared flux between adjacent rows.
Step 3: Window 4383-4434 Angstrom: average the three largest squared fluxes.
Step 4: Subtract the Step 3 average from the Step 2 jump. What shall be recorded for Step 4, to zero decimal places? -1327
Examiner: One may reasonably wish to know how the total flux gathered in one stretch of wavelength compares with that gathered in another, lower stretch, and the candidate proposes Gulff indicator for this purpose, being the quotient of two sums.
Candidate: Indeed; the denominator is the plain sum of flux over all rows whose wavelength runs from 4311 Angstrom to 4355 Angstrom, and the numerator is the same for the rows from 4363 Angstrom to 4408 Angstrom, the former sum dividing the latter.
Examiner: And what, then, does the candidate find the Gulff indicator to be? 1.05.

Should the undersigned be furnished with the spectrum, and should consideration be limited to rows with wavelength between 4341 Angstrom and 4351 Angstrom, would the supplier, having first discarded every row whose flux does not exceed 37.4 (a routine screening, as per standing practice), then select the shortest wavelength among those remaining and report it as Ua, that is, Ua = 4348.17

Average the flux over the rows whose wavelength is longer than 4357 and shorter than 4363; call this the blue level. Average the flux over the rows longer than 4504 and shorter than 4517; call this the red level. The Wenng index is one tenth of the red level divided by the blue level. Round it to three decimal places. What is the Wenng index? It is 0.117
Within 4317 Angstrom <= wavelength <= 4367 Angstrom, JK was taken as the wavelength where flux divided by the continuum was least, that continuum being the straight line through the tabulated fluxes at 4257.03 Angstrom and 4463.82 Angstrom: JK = 4328.19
